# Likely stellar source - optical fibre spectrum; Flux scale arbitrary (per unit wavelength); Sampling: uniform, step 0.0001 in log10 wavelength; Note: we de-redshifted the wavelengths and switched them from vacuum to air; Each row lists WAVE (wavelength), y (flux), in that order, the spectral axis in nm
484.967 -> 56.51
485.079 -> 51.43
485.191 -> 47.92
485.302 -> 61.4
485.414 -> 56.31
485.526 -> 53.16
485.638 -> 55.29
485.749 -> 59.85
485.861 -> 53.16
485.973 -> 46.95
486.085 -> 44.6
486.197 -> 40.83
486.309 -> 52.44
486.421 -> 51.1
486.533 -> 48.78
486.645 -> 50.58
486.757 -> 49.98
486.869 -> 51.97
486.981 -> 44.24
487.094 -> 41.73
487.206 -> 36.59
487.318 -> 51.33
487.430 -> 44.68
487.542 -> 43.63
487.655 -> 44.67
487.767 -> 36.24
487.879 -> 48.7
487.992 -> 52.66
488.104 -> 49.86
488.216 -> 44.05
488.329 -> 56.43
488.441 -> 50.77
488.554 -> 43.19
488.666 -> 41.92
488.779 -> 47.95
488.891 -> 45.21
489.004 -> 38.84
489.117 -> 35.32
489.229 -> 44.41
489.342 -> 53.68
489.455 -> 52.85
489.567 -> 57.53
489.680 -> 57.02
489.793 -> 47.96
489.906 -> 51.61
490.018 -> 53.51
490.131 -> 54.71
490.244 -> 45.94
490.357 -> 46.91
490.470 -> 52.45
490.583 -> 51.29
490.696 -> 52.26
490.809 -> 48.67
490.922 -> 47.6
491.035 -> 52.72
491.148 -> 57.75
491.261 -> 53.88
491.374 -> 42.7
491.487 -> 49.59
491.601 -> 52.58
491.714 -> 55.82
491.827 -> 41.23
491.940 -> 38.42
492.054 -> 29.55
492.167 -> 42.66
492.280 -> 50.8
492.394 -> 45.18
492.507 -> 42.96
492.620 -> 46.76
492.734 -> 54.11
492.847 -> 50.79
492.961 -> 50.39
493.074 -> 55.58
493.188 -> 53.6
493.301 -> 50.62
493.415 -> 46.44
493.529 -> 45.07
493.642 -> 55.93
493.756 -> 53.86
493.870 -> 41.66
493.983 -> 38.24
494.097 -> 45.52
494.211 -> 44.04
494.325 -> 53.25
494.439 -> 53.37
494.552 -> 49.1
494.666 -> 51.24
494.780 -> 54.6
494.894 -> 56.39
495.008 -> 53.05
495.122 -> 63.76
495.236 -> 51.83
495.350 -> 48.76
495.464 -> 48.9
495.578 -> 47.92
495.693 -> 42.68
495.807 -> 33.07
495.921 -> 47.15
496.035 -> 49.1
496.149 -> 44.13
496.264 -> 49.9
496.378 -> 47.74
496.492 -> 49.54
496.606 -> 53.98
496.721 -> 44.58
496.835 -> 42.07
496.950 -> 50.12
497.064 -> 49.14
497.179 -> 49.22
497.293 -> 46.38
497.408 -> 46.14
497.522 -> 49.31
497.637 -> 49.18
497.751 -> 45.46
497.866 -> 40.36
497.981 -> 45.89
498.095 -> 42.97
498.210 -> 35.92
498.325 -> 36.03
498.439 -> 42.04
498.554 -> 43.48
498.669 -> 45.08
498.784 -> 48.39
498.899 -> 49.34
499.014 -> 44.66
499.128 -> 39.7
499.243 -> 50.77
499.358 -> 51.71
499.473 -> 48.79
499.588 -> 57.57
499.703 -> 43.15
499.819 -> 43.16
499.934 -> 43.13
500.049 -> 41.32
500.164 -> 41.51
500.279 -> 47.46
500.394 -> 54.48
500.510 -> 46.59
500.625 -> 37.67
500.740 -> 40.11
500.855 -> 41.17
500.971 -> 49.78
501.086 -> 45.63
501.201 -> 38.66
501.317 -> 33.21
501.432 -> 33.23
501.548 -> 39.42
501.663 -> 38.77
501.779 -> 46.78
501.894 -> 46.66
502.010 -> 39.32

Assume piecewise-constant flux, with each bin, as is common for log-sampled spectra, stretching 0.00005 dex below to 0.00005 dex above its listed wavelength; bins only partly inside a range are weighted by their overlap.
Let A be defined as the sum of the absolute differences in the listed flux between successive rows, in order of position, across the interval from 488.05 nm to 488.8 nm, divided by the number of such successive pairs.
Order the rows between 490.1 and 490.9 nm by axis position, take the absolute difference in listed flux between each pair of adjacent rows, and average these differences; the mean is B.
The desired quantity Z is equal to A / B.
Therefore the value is 1.84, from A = 6.5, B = 3.5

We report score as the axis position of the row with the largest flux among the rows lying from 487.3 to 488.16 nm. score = 487.992 nm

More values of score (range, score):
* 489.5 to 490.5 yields 489.567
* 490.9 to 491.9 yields 491.148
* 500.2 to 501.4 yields 500.394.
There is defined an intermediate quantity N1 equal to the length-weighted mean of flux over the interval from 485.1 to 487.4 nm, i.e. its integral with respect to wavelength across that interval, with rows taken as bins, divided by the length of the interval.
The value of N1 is 49.9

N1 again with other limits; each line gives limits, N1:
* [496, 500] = 46.2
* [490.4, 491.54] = 50.9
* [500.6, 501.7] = 39.9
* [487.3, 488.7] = 46.7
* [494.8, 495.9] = 49.7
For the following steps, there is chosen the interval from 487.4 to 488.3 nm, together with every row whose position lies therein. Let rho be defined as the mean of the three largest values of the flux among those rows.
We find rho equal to 50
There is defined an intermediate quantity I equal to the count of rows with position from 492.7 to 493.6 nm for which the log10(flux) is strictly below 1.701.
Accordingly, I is 2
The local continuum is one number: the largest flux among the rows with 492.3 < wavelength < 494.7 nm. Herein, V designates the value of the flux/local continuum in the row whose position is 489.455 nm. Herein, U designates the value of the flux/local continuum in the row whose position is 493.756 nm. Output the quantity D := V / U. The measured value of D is 0.98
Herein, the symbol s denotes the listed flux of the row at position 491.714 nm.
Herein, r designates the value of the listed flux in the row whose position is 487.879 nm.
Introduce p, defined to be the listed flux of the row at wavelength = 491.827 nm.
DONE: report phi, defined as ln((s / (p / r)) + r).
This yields 4.74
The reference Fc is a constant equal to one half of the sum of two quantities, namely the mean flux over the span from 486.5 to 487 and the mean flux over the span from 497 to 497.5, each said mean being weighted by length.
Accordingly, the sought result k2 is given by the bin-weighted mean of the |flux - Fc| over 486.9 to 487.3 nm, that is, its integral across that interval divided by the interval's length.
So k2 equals 7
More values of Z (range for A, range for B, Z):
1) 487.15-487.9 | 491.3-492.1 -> 1.13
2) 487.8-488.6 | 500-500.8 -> 1.18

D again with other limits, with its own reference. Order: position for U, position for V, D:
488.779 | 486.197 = 0.85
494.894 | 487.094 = 0.74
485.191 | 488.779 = 1.00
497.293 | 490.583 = 1.11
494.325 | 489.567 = 1.08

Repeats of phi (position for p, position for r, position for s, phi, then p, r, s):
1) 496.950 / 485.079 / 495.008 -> 4.66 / 50.12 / 51.43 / 53.05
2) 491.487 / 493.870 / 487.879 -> 4.41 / 49.59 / 41.66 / 48.7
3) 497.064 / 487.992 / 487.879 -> 4.65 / 49.14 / 52.66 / 48.7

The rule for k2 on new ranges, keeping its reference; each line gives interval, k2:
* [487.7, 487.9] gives 7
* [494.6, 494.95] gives 5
